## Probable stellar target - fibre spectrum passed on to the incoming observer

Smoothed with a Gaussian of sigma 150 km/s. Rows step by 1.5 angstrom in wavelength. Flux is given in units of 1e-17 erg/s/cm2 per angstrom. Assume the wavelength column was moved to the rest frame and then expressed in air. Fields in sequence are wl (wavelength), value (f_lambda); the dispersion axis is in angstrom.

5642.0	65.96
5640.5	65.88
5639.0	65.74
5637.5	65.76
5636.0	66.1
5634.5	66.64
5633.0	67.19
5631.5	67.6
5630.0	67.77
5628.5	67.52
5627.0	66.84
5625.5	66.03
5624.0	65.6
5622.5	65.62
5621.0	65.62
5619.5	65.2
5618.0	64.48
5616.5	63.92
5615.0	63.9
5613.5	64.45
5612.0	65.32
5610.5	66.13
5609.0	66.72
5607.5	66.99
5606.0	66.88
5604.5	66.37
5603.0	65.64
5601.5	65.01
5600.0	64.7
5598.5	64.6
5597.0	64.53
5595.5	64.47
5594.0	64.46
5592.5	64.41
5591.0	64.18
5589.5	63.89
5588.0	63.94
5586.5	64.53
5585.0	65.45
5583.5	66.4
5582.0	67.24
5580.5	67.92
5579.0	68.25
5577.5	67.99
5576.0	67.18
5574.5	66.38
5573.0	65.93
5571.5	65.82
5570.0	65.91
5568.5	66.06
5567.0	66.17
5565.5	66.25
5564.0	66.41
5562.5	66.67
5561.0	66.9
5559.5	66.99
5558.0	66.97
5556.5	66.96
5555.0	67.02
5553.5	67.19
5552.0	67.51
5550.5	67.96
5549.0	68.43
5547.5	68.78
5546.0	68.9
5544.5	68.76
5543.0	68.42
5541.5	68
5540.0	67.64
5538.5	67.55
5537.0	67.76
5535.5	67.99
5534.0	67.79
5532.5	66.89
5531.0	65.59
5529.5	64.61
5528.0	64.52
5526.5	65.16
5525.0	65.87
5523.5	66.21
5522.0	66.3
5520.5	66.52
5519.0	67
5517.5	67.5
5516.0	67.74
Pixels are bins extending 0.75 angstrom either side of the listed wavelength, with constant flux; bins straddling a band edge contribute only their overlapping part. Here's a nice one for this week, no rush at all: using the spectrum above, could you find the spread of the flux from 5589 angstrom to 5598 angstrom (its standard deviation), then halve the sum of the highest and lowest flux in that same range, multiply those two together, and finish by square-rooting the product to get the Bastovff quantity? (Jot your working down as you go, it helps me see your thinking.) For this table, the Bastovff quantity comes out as 4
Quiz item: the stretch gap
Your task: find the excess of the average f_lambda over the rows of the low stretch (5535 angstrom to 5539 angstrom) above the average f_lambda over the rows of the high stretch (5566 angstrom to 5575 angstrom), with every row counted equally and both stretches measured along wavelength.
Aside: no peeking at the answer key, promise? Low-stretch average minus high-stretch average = 1.7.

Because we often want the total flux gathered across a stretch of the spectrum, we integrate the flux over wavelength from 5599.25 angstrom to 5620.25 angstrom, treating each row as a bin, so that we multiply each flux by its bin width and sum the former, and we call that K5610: 1374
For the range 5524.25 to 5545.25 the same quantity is 1405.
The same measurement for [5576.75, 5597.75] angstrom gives 1376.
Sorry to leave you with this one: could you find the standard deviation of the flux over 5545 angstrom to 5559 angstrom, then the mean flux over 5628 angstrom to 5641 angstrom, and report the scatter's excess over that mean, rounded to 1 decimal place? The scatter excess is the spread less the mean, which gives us -65.9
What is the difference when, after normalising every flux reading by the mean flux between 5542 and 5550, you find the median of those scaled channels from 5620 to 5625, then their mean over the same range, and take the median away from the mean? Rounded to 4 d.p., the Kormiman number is -0.0001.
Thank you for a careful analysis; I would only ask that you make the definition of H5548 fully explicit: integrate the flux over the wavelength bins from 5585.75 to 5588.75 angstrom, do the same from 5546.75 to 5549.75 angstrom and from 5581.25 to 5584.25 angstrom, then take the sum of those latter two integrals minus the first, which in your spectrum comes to 214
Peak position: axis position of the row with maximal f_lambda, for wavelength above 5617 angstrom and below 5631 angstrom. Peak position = 5630.0 angstrom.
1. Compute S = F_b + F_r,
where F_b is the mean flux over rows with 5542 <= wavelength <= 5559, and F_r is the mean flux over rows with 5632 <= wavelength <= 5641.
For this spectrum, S 134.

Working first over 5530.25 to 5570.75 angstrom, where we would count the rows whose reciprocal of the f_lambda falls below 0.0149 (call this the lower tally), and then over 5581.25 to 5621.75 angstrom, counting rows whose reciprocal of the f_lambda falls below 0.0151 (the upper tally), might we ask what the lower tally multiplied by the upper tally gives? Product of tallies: 84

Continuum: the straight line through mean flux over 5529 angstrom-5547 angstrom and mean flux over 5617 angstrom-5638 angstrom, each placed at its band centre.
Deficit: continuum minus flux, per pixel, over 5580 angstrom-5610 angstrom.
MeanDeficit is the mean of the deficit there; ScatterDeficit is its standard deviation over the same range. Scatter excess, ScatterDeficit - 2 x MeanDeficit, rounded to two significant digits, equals -1.4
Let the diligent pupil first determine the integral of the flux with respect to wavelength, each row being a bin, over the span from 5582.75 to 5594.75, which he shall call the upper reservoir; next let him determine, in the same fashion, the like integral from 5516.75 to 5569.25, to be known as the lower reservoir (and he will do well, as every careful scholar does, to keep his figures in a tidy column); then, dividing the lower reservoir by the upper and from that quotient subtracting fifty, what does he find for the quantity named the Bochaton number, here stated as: -45.5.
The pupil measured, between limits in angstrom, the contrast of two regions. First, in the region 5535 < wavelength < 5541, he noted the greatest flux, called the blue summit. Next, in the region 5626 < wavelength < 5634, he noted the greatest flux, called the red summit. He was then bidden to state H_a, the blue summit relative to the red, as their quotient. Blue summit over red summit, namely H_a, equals 1.00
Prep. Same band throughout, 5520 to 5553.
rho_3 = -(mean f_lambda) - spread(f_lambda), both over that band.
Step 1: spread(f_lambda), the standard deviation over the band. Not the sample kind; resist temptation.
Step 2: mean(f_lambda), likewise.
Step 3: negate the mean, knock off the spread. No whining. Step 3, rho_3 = -68.5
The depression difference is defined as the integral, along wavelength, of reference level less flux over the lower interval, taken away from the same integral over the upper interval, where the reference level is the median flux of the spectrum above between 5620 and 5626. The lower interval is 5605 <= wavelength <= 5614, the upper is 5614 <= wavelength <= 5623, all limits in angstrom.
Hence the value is 12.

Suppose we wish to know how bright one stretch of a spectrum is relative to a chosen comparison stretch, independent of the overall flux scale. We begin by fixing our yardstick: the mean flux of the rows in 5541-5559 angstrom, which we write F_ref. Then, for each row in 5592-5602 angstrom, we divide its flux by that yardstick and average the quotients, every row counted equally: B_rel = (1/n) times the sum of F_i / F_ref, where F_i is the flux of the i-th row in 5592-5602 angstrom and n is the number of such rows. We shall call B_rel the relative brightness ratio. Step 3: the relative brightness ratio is 0.951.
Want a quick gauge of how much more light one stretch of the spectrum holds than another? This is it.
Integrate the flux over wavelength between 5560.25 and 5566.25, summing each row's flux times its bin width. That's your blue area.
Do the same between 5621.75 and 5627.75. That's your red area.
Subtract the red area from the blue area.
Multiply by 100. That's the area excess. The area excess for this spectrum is 321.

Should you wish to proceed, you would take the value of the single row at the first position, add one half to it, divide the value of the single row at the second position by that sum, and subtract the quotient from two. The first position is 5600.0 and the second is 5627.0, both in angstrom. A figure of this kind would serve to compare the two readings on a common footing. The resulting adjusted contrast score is 0.97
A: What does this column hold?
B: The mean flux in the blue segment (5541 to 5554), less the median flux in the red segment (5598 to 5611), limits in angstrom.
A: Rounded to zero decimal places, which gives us 2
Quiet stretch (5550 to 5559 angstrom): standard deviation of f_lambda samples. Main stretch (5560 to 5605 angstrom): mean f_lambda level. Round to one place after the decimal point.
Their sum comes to 66.2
